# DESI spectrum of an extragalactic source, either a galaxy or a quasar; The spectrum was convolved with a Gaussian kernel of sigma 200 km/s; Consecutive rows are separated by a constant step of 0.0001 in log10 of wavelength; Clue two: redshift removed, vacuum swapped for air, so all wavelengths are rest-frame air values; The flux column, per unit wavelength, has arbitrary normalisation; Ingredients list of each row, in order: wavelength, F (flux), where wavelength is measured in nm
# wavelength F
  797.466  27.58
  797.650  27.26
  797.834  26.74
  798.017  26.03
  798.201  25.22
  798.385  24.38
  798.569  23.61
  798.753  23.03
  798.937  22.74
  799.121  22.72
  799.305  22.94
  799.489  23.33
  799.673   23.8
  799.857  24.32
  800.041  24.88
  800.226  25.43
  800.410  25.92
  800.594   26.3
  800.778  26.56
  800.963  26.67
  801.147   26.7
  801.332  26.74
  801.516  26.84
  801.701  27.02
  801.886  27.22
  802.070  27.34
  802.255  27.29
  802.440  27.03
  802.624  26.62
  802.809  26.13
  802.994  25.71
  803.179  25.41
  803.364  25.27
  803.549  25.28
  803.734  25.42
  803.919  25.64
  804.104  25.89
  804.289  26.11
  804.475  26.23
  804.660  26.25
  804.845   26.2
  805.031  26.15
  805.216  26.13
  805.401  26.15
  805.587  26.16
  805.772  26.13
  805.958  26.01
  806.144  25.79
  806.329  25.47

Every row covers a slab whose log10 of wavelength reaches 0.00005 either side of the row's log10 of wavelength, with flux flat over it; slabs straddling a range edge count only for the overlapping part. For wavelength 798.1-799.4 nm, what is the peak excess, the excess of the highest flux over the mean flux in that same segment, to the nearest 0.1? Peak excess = 1.7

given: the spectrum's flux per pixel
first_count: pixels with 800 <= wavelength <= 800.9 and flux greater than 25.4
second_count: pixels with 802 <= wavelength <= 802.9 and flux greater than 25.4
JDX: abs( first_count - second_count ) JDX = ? 1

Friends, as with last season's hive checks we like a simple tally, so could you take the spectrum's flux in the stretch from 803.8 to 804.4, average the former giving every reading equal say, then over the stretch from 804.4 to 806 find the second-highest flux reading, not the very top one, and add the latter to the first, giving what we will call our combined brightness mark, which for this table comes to 52.1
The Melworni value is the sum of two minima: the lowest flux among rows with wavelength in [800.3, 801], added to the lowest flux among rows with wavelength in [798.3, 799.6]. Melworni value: 48.6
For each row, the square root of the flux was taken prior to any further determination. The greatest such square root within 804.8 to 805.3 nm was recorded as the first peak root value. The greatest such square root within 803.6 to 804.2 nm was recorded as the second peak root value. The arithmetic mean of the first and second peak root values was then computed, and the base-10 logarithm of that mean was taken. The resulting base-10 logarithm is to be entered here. 0.708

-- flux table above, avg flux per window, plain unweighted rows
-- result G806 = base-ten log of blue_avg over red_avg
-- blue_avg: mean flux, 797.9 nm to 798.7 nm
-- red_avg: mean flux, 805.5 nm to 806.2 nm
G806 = -0.021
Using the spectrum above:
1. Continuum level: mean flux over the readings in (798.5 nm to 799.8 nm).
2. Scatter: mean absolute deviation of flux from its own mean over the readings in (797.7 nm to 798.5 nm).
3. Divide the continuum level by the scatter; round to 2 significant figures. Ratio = 29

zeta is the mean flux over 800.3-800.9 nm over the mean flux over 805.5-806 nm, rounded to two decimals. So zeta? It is 1.01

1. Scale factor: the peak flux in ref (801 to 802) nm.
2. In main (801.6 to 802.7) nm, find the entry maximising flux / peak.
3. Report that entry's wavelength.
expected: 802.070 nm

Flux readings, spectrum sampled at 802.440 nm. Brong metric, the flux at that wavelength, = 27.03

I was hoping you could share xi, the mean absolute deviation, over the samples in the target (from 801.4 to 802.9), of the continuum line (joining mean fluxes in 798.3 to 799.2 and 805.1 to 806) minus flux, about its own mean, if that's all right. 0.40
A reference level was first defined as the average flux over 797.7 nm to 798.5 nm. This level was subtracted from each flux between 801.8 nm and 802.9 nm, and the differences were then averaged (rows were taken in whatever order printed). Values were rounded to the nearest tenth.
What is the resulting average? 1.3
